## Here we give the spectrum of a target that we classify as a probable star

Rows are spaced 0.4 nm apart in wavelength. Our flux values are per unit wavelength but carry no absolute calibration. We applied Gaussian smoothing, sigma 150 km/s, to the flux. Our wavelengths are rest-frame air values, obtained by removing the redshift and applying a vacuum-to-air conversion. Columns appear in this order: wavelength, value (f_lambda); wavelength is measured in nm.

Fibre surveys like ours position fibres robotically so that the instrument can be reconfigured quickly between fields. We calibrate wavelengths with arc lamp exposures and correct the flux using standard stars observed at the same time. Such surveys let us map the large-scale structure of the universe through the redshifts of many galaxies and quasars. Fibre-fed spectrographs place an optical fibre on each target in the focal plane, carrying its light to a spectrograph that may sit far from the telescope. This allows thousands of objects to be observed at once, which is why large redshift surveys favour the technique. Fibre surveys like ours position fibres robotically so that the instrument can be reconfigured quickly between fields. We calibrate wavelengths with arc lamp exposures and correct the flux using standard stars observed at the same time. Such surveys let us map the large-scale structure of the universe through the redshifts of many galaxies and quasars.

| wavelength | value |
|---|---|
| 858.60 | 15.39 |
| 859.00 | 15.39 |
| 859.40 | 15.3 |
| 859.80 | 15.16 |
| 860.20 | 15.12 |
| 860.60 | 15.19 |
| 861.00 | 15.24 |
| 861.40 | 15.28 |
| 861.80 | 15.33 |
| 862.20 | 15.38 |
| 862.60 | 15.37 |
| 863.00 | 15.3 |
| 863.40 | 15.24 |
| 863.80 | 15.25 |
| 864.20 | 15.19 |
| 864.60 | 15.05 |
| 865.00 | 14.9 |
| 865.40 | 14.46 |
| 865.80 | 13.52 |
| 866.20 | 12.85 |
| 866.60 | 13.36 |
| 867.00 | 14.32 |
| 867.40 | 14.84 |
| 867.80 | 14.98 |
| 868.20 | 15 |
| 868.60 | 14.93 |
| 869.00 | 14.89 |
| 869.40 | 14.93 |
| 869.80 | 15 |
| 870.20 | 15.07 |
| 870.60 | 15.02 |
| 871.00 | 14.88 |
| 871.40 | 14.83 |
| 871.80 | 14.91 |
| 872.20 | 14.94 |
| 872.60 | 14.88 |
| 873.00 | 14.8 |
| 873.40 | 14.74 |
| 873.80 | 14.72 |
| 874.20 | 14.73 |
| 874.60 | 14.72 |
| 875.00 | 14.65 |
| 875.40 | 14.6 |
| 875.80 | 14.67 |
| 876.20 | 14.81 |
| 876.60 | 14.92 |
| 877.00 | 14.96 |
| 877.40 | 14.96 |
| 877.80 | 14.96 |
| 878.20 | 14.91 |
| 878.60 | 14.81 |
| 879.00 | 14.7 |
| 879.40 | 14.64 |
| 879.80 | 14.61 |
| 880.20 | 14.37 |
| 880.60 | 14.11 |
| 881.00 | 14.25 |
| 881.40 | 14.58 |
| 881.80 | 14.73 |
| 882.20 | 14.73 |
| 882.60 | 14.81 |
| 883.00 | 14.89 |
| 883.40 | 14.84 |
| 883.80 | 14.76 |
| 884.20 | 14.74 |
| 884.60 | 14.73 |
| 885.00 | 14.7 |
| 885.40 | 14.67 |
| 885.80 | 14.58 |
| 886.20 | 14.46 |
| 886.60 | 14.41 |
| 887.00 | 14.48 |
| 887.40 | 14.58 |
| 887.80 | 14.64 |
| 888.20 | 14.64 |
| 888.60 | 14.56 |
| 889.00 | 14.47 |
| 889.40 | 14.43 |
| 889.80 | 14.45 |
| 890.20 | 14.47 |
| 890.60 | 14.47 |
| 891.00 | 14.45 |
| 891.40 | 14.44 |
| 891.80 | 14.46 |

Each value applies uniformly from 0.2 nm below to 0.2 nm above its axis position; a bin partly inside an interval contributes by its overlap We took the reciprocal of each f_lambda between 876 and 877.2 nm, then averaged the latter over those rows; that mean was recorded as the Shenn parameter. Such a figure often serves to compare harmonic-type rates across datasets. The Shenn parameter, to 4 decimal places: 0.0671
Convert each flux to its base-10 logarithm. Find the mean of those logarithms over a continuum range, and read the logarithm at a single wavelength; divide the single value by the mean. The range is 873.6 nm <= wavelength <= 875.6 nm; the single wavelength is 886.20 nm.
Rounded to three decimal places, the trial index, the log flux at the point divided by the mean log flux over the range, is 0.994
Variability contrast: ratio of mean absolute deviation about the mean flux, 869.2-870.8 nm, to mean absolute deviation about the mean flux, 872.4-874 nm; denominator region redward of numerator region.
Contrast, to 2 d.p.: 0.73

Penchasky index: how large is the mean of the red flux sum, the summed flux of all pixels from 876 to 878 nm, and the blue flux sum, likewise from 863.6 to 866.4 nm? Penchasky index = 88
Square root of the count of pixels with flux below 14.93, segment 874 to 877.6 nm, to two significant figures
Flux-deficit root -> 2.6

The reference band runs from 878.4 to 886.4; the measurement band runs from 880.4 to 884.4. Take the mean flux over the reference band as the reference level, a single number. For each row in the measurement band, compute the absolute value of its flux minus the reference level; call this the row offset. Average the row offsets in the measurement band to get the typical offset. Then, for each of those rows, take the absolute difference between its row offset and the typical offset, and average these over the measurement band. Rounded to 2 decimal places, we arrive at 0.11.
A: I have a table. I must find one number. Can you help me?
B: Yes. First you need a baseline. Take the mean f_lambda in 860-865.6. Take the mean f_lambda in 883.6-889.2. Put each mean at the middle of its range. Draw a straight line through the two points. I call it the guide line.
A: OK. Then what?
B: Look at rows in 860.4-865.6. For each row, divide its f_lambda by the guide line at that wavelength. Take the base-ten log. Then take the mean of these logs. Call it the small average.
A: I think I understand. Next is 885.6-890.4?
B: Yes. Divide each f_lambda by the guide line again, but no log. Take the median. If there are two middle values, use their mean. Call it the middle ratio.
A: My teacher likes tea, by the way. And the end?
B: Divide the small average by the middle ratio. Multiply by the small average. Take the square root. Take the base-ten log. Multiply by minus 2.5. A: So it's 9.4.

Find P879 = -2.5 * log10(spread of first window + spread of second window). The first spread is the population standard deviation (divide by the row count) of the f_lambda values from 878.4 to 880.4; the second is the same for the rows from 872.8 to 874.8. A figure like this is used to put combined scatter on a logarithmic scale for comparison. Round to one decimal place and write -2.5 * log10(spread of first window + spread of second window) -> 1.9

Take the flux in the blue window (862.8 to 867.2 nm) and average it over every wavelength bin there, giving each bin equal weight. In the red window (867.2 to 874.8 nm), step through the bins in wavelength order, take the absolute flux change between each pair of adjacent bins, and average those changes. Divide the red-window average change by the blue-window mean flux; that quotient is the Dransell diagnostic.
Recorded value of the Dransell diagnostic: 0.0040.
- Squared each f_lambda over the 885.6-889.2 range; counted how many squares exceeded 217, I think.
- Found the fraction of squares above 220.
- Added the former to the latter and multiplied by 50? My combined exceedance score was 0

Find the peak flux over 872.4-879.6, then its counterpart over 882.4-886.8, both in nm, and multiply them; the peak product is 223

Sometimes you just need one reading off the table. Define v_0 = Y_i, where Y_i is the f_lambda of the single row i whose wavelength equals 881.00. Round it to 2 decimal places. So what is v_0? 14.25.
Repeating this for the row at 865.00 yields 14.90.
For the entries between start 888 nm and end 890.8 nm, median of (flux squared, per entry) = 209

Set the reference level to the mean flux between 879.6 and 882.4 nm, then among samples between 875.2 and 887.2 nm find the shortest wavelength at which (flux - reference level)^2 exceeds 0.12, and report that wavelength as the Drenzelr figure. 876.60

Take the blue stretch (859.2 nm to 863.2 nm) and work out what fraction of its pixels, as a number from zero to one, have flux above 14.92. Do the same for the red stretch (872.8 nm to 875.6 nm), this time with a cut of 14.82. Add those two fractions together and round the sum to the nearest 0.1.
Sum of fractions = 1.0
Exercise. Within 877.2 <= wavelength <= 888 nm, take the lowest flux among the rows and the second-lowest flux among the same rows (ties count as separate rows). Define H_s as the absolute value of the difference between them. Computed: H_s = 0.140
